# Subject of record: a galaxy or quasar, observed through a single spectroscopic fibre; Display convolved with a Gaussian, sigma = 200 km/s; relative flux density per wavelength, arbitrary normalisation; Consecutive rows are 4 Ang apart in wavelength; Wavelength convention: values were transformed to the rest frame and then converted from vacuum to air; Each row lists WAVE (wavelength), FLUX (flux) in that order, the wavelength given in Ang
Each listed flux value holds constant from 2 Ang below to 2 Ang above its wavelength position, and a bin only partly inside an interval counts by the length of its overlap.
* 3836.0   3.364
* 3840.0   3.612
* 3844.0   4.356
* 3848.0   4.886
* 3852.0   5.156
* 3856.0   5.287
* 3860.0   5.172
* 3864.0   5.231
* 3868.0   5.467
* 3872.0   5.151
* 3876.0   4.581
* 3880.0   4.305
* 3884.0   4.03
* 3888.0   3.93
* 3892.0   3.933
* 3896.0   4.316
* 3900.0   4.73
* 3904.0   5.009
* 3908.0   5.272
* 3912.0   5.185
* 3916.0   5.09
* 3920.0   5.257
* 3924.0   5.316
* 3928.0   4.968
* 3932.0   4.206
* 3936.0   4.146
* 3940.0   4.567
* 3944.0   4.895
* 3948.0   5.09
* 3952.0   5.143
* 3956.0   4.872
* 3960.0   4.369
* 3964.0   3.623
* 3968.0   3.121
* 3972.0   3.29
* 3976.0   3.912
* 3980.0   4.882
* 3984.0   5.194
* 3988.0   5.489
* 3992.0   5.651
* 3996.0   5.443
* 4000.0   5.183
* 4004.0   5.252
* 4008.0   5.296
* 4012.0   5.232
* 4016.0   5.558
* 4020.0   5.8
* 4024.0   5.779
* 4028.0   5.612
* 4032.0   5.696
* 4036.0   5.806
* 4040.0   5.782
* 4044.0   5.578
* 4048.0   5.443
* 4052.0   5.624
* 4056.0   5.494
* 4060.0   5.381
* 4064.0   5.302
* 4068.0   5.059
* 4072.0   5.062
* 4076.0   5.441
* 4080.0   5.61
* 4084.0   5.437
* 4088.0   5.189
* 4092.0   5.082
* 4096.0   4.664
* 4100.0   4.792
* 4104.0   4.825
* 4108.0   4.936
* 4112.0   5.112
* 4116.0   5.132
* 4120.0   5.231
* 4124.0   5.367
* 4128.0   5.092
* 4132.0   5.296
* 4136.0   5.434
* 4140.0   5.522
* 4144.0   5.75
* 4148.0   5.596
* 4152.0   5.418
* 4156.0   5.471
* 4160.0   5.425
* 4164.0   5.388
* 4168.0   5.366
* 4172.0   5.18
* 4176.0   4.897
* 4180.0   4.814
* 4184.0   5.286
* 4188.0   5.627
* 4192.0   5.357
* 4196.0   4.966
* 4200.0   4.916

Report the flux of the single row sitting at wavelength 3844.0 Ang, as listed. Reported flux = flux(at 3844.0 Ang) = 4.356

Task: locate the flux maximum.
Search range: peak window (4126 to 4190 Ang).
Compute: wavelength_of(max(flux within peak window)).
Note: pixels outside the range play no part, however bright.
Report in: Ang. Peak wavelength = 4144.0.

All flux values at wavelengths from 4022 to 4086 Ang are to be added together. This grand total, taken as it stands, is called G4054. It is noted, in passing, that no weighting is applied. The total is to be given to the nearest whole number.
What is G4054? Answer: 88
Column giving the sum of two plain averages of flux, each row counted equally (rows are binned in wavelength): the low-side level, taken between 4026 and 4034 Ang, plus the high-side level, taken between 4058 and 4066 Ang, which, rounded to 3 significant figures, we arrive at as 11.0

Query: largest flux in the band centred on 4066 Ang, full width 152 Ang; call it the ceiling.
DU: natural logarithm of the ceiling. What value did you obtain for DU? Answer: 1.76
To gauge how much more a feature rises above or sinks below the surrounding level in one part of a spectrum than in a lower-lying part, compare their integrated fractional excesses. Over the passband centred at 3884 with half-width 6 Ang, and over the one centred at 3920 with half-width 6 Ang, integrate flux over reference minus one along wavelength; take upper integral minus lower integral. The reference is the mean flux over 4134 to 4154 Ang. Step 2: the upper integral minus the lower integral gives 2.5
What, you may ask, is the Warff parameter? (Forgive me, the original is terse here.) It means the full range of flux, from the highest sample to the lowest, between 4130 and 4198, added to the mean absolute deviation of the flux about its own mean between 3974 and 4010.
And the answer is 1.3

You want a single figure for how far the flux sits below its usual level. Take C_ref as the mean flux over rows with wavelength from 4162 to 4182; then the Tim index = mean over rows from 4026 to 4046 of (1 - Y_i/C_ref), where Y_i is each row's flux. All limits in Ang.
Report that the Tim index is -0.11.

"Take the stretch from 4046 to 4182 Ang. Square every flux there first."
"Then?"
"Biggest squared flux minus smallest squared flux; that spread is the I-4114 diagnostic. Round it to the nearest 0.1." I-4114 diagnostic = 11.3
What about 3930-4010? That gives 22.2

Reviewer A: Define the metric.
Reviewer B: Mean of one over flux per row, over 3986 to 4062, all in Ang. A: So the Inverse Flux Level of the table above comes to 0.181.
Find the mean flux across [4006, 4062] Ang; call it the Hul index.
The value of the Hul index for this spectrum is 5.6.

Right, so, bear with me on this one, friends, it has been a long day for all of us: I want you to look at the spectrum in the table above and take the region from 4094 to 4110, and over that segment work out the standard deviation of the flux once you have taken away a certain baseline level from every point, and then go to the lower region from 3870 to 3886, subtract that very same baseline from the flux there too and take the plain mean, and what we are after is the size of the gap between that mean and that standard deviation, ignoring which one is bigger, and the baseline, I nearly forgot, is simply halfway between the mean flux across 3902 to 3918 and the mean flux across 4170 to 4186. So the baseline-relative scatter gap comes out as 0.7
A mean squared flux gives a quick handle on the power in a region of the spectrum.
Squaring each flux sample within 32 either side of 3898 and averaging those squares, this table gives 23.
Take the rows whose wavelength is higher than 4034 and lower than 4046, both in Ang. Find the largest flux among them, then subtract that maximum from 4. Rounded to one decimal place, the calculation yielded -1.8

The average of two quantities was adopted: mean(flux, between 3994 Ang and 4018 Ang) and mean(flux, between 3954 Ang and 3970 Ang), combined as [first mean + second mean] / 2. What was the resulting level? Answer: 4.66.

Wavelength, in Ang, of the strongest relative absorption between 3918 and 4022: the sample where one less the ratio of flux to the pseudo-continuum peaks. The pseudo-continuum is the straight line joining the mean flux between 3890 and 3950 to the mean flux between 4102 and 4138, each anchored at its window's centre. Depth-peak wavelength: 3968.0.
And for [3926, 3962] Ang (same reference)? 3936.0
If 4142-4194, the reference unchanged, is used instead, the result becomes 4180.0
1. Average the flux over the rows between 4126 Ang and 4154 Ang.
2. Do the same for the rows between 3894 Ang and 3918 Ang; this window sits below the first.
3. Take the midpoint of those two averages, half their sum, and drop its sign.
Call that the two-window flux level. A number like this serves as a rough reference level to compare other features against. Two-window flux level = 5.19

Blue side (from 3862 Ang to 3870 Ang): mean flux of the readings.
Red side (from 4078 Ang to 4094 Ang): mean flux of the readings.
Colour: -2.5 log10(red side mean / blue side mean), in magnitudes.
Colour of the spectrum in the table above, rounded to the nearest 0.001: 0.004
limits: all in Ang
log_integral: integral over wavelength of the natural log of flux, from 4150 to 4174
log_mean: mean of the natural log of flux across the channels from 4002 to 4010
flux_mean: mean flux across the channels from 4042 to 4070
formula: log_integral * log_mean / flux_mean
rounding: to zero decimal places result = 12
